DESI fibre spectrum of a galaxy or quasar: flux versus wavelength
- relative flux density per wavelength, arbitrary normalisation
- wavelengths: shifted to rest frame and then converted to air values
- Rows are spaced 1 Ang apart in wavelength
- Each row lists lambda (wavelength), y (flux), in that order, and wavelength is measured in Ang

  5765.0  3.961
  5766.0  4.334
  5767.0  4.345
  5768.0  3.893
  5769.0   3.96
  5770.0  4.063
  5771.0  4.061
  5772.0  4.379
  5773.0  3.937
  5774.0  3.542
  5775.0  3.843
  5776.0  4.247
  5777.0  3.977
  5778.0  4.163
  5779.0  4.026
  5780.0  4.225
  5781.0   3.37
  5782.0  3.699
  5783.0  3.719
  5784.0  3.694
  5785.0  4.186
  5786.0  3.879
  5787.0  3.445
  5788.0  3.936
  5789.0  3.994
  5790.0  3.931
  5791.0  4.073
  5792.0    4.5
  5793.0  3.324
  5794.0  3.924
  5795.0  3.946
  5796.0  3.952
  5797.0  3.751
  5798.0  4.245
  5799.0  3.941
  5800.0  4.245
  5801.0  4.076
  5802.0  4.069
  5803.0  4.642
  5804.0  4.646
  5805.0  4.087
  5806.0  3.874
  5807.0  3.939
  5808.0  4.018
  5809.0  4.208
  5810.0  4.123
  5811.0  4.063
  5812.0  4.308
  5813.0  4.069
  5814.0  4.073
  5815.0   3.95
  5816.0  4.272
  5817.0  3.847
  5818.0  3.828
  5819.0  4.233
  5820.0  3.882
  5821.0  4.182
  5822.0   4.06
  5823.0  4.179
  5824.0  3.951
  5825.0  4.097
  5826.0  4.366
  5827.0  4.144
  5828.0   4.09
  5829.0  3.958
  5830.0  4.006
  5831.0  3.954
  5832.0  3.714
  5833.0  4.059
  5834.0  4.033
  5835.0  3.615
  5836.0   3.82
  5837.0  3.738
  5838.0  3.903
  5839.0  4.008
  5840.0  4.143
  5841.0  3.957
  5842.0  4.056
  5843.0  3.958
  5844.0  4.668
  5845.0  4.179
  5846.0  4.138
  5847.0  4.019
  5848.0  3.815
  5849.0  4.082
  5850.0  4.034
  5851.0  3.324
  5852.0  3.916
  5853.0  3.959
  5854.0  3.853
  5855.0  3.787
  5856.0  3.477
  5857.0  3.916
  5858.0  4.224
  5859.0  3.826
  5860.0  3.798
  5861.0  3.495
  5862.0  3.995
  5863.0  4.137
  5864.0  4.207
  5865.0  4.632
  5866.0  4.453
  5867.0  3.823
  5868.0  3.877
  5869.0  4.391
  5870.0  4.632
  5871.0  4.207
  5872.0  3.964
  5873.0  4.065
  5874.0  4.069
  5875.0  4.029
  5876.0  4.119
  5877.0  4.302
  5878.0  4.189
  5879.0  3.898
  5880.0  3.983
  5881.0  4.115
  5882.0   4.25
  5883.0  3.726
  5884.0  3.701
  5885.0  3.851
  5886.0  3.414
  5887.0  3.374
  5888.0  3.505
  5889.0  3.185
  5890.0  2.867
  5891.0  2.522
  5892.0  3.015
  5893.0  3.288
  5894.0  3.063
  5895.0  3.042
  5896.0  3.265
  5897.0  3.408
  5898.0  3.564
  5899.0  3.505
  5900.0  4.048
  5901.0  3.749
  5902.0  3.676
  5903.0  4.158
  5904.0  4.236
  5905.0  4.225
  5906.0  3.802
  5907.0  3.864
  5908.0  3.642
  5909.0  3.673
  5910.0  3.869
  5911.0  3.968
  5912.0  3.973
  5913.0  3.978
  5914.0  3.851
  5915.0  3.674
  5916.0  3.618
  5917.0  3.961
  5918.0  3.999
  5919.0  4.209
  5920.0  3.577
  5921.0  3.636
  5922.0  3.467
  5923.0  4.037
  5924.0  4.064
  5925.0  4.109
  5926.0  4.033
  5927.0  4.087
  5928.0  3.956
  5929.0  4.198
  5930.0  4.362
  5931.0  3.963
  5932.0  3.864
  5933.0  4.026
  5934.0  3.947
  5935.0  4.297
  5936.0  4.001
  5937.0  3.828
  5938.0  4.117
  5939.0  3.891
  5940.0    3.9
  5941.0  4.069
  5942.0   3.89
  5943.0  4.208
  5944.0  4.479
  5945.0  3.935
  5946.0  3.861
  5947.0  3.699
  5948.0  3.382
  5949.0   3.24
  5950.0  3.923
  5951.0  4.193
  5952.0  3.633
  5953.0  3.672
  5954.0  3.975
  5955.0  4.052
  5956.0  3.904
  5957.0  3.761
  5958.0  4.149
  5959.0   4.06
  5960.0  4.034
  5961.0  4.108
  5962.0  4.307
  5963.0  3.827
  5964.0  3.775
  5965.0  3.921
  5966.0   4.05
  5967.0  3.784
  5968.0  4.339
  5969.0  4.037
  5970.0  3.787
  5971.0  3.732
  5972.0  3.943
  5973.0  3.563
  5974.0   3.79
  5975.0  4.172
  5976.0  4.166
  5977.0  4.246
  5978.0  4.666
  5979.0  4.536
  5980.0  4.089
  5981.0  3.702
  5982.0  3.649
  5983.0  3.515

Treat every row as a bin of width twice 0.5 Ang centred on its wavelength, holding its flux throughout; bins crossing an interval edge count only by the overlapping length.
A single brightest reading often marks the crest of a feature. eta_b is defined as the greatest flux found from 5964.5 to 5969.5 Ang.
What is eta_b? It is 4.339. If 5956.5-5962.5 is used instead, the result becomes 4.307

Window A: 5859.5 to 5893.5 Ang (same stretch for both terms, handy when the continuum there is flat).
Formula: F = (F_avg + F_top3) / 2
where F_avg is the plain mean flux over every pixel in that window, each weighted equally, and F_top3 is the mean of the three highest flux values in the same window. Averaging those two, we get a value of 4.21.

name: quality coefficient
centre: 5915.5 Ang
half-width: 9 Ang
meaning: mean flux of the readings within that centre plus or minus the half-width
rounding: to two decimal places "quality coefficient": 3.84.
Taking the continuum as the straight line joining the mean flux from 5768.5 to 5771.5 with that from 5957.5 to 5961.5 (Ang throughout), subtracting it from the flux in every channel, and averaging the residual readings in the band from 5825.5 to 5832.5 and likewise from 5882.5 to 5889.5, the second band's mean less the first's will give -0.51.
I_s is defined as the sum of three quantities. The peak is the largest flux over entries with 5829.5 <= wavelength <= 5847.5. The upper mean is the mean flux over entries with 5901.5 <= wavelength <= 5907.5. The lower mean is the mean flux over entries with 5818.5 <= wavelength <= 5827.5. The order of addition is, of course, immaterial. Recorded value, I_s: 12.78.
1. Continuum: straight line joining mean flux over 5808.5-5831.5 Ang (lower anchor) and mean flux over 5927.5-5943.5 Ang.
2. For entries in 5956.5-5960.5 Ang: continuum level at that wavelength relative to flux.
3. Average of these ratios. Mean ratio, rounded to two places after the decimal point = 1.01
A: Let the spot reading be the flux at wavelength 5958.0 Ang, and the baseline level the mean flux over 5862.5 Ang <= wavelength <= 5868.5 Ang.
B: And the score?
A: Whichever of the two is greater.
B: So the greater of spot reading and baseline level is 4.2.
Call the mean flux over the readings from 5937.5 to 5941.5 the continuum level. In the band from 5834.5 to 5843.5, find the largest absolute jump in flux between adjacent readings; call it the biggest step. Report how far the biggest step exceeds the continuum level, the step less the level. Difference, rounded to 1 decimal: -3.8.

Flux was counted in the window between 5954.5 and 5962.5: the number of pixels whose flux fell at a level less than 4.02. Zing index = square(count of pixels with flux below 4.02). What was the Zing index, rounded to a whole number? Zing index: 4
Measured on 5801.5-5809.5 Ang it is 9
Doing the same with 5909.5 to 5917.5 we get 64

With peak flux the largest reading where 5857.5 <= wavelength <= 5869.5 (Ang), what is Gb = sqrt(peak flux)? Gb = 2.15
